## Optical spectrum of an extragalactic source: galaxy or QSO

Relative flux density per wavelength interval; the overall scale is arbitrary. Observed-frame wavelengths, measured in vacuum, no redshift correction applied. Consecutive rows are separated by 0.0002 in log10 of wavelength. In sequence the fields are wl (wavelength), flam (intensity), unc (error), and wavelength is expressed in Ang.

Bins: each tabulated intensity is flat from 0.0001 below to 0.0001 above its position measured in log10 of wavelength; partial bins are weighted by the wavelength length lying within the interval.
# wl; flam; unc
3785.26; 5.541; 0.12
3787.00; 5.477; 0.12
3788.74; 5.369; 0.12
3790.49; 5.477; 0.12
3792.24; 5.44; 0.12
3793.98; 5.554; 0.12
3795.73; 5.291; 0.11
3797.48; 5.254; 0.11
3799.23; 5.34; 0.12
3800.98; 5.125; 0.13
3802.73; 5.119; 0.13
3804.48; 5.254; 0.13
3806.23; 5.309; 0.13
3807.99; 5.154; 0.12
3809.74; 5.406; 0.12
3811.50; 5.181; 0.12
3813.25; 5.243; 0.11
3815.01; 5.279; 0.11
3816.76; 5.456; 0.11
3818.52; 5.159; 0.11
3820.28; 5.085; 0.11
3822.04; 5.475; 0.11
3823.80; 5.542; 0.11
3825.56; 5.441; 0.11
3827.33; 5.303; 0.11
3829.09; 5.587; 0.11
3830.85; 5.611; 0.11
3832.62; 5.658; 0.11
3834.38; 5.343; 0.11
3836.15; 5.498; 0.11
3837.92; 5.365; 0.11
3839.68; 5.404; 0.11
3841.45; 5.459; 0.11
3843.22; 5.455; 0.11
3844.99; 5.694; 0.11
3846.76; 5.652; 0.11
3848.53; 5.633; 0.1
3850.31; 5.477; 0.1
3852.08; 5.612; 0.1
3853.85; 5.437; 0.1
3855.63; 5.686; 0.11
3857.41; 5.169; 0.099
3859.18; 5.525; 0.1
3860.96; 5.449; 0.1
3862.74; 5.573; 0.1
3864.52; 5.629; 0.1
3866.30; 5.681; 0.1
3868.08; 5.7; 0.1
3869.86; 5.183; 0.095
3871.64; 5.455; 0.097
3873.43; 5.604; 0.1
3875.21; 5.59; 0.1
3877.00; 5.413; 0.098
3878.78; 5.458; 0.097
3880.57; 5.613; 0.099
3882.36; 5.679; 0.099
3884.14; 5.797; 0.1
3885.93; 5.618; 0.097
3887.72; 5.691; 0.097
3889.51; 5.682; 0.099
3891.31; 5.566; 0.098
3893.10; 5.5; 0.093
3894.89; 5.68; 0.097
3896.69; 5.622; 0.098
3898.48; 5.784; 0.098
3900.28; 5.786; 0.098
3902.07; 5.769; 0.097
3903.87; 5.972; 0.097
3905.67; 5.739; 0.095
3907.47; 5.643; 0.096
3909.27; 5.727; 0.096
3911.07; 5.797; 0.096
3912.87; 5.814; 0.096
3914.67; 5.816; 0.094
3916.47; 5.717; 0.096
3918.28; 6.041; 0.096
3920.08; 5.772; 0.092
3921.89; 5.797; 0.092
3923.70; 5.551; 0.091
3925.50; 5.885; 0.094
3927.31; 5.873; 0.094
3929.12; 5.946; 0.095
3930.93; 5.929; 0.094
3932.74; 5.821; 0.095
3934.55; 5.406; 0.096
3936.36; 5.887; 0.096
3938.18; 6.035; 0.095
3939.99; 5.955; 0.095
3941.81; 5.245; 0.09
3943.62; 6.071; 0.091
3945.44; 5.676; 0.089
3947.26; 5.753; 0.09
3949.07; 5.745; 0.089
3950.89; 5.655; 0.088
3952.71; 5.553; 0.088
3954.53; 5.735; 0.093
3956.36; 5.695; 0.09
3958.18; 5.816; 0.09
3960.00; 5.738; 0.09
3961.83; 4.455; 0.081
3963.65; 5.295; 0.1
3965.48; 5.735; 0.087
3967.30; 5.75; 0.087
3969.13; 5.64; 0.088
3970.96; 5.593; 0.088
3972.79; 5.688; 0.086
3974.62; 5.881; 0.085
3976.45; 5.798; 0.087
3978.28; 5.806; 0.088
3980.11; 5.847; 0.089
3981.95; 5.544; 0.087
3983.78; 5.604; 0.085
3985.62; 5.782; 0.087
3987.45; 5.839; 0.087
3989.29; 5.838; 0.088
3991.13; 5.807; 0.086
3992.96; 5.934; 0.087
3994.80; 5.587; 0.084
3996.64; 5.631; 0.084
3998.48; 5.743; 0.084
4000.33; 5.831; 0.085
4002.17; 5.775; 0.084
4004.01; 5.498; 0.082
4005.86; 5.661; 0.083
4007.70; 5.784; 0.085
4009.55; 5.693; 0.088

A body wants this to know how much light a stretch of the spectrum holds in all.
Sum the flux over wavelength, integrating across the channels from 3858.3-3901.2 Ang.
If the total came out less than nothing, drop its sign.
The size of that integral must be 240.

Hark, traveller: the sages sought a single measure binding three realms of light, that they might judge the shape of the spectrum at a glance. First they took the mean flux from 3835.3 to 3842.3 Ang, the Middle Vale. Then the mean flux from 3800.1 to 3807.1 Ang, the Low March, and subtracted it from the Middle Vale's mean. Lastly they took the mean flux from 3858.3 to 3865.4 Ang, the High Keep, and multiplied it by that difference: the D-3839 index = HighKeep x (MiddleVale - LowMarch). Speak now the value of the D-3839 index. 1.3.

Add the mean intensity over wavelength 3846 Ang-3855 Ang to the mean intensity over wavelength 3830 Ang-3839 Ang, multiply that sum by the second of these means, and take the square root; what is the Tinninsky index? 7.79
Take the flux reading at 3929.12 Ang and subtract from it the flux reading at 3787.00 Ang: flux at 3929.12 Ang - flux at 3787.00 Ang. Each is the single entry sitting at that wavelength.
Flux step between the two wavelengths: 0.5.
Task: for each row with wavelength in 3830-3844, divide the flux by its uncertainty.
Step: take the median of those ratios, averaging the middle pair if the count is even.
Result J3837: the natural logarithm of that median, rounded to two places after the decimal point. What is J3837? 3.90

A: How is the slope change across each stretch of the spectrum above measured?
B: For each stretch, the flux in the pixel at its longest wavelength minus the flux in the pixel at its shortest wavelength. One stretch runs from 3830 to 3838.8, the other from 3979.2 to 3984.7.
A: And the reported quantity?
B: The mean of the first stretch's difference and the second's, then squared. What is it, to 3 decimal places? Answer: 0.060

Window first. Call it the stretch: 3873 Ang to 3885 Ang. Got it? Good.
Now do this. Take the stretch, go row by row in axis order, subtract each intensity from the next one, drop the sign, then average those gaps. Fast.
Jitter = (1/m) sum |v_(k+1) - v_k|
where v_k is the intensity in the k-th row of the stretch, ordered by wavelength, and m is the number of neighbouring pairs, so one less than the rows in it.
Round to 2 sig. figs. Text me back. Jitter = 0.096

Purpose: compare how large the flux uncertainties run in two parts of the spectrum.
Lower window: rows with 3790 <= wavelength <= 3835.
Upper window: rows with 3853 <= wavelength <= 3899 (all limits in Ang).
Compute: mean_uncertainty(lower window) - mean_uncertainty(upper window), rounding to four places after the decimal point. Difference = 0.0169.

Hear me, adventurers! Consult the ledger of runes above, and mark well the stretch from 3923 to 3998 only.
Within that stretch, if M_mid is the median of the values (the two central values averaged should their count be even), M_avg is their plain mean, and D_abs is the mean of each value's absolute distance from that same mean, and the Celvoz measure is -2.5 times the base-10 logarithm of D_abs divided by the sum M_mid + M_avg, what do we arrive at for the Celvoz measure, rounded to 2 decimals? 4.56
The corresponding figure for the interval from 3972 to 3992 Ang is 5.34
